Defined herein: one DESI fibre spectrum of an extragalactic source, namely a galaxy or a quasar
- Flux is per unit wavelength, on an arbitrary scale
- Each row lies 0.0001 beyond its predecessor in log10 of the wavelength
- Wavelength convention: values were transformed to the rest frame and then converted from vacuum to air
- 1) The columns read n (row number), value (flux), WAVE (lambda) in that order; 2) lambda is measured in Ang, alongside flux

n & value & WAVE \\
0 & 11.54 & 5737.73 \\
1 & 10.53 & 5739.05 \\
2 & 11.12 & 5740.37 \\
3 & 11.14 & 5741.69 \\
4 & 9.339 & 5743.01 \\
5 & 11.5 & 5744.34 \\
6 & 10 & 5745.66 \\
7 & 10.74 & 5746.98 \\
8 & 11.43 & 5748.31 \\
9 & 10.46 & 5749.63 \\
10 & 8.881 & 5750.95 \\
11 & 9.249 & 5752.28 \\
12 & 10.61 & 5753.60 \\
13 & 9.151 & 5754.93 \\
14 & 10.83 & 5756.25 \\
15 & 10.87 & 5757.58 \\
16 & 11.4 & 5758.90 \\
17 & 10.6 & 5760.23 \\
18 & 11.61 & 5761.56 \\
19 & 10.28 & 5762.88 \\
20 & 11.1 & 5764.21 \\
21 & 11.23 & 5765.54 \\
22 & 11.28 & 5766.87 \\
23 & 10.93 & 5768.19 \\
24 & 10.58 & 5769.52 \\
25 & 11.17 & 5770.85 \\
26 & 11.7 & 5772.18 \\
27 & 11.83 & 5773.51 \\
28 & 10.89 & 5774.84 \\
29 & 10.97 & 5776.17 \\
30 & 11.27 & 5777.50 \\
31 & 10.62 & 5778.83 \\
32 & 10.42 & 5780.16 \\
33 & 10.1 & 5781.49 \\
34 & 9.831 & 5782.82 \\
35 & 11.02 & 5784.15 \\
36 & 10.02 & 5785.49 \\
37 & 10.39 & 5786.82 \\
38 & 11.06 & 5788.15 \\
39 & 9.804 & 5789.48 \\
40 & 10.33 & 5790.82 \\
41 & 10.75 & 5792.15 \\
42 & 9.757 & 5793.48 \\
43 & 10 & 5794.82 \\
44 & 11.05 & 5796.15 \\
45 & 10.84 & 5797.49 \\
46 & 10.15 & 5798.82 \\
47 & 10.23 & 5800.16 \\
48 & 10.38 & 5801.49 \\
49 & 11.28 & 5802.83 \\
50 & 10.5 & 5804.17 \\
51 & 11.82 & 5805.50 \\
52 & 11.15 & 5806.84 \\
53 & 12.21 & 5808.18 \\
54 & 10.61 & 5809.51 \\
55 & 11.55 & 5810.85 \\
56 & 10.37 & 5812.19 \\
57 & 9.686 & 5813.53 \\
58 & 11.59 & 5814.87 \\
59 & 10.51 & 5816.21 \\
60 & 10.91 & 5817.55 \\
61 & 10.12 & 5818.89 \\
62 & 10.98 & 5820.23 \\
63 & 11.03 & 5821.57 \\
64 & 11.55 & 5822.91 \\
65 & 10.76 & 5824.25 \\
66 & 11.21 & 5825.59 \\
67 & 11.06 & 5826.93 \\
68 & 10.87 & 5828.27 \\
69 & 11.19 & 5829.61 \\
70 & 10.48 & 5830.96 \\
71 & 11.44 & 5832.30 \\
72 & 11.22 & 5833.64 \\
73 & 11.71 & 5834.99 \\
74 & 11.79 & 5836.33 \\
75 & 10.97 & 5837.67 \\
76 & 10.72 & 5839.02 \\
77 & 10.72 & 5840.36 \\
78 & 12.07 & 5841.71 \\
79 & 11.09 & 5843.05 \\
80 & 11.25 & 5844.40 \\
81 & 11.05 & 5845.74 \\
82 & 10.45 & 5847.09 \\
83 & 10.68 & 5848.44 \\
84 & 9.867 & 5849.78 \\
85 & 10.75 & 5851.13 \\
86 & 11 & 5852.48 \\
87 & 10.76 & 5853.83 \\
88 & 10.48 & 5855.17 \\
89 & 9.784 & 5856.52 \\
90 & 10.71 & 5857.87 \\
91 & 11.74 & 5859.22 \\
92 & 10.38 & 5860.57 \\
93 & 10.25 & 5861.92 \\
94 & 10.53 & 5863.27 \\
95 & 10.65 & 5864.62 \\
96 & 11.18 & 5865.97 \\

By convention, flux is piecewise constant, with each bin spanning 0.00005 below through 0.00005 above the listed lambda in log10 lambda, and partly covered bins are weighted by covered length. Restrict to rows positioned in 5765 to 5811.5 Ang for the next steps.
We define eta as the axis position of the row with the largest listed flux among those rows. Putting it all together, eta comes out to 5808.18 Ang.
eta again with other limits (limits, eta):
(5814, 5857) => 5841.71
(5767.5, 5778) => 5773.51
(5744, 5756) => 5744.34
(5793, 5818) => 5808.18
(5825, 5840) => 5836.33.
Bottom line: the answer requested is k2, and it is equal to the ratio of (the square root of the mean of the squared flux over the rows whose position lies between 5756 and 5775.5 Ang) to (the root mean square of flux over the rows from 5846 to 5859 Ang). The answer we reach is 1.06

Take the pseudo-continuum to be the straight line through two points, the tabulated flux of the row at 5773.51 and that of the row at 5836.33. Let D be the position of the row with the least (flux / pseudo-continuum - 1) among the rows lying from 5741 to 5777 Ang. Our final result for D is 5750.95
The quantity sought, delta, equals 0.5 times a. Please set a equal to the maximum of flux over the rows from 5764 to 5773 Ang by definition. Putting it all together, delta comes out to 5.85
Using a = 11.7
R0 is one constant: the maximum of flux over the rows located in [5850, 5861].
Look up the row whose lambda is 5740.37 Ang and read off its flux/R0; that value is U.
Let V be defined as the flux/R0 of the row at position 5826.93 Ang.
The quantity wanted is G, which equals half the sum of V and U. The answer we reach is 0.94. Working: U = 0.947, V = 0.94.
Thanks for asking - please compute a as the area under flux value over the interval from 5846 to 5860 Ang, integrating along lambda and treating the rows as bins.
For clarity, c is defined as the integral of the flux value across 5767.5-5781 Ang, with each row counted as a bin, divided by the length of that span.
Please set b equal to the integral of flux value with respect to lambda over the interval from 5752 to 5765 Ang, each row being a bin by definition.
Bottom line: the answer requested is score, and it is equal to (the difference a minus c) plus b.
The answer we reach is 276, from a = 149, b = 138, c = 11.0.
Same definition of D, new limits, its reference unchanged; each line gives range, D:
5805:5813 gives 5812.19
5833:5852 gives 5849.78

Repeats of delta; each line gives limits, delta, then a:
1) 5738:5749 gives 5.75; 11.5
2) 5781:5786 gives 5.51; 11.02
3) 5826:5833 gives 5.72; 11.44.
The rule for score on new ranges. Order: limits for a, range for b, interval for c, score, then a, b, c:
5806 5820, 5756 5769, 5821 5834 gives 284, 152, 143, 11.1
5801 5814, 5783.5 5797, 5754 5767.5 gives 273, 143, 141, 10.8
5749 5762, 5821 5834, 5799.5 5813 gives 268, 134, 144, 11.0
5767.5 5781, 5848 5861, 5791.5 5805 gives 276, 149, 138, 10.5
